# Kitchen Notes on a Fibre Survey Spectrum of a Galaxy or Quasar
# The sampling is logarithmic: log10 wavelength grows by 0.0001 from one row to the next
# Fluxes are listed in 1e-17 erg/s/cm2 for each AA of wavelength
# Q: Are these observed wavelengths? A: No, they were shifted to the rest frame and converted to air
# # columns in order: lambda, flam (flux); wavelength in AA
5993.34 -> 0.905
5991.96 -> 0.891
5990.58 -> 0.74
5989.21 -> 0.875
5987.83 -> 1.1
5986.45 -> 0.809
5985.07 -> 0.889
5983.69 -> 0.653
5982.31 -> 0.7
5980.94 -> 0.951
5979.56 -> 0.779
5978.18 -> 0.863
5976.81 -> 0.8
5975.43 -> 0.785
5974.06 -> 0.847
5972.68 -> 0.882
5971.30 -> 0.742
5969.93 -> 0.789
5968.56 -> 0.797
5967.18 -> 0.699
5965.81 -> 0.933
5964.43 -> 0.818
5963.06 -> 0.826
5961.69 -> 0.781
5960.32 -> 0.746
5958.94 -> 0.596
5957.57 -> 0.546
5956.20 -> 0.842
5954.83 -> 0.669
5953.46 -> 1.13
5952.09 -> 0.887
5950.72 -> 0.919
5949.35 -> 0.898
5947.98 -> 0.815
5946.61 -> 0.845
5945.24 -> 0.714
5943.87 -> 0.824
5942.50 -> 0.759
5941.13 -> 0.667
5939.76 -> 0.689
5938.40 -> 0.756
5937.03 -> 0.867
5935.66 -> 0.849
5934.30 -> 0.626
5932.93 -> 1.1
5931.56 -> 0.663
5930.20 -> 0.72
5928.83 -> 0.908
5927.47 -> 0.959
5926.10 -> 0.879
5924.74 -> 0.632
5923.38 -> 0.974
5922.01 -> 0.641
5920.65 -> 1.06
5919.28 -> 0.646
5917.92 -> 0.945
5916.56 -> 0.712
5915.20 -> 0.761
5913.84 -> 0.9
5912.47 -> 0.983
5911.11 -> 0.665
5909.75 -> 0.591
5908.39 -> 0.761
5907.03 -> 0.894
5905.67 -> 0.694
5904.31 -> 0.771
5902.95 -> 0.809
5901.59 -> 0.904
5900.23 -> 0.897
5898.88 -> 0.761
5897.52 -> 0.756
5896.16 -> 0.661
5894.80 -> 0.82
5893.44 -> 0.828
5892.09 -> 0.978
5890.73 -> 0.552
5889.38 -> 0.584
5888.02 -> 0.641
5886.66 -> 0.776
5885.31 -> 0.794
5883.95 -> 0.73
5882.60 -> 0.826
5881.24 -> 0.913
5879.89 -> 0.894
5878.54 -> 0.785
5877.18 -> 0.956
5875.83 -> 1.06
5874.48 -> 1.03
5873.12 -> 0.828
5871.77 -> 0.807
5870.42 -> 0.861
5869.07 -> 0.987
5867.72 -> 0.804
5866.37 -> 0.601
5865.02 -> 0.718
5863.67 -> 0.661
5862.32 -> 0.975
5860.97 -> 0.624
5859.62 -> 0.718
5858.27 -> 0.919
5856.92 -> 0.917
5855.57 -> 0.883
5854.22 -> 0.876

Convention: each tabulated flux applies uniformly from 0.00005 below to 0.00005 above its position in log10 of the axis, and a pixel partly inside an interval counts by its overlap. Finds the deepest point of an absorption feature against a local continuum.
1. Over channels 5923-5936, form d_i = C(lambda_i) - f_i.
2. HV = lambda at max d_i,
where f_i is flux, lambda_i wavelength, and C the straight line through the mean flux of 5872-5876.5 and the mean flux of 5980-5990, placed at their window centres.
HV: 5924.74 AA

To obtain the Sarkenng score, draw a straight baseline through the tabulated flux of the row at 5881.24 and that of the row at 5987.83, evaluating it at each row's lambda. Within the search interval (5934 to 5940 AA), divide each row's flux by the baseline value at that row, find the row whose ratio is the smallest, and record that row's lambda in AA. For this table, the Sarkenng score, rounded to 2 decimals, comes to 5934.30 AA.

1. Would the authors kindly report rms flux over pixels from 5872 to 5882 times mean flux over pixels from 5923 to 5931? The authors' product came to 0.78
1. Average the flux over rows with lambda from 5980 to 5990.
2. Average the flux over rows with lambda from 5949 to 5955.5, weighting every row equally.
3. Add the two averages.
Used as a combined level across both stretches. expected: 1.75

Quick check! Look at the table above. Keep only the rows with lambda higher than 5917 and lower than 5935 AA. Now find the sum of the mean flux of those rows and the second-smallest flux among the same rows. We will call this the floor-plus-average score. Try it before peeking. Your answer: 1.46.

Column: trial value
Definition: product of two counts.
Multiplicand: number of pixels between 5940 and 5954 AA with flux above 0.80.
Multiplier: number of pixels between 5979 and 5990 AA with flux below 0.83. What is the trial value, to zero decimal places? 28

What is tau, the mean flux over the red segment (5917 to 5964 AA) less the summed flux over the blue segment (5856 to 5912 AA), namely -32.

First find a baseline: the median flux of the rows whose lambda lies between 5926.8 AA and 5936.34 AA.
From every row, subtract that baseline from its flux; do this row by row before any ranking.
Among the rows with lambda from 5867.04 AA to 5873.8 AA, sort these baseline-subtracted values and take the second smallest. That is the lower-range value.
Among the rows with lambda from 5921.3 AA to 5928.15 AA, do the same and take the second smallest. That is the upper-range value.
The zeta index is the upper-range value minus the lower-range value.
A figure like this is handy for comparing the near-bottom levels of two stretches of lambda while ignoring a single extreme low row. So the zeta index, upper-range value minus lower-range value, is -0.17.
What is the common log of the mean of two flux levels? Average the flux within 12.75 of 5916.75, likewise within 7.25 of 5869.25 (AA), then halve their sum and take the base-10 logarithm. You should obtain -0.082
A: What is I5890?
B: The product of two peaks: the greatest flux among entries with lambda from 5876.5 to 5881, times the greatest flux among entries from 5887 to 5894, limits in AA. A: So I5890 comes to 0.93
